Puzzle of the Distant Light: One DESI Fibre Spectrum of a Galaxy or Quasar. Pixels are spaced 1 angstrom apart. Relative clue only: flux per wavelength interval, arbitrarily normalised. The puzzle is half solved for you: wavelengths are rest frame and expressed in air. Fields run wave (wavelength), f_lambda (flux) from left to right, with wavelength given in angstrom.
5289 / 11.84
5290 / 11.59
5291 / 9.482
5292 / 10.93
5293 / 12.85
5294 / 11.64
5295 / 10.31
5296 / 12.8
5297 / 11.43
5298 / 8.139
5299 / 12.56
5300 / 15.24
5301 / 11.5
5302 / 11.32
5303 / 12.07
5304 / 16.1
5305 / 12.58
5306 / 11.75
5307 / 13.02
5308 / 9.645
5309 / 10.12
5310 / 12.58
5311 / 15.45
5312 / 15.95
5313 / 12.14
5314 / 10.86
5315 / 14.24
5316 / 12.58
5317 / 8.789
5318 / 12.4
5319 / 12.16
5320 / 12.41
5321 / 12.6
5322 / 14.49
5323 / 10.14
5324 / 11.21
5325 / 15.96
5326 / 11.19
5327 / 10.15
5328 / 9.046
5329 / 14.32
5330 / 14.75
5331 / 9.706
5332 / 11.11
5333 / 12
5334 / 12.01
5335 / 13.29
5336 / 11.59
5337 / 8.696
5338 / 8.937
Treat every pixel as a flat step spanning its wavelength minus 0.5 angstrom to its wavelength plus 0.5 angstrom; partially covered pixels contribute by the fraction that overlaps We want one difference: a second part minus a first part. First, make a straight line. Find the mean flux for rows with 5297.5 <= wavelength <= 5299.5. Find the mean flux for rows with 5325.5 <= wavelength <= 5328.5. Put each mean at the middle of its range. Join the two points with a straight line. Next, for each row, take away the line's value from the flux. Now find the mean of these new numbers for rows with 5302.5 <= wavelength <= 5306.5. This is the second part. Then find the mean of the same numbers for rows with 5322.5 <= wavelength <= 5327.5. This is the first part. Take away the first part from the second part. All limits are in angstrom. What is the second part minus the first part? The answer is 1.2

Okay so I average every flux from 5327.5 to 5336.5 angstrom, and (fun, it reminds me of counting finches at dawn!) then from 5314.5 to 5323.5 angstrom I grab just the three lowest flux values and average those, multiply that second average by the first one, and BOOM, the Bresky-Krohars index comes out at 124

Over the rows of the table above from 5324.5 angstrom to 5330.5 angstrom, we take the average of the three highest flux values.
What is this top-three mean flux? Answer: 15.0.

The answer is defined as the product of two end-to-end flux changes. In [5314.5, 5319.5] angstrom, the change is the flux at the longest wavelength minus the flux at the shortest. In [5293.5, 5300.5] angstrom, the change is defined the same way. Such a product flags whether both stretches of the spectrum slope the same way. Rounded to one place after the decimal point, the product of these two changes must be -7.5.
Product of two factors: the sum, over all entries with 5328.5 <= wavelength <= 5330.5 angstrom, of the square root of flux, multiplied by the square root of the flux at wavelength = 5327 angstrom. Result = 24.3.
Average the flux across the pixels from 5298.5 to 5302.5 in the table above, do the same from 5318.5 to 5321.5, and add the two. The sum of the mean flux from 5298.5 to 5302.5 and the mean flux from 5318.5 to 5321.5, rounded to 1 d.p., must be 25.0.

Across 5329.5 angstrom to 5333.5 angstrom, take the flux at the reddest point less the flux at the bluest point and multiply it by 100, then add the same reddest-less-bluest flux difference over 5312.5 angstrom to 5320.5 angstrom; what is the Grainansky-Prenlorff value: -275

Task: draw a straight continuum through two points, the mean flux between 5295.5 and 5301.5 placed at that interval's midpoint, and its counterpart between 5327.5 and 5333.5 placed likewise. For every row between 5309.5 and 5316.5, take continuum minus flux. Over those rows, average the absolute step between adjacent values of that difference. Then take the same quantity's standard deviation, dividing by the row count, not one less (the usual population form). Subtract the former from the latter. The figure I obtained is -0.53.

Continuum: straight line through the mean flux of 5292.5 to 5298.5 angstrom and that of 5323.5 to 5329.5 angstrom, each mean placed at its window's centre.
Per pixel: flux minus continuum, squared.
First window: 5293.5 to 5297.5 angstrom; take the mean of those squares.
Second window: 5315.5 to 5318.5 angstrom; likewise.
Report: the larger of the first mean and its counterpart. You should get 3.3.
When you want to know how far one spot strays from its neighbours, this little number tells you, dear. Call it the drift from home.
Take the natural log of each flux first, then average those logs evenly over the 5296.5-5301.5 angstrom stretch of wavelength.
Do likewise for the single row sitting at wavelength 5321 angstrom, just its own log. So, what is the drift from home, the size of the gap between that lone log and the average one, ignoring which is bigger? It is 0.088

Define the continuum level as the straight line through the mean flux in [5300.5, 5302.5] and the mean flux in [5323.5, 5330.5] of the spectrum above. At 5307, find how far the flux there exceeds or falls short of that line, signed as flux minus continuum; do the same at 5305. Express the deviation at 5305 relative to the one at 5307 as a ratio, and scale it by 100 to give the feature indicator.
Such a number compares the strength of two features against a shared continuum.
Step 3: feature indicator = 74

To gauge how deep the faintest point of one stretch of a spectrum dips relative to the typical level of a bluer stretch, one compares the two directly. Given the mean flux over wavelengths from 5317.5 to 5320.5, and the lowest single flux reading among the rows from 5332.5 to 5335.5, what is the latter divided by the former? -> 0.97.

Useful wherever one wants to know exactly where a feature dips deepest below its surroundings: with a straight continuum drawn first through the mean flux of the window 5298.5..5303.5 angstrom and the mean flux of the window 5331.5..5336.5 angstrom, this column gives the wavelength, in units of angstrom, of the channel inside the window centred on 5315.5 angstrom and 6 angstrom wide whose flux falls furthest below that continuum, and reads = 5317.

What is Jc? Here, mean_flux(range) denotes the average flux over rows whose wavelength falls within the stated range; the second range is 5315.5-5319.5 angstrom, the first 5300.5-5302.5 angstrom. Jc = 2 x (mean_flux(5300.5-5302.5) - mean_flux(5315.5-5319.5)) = 0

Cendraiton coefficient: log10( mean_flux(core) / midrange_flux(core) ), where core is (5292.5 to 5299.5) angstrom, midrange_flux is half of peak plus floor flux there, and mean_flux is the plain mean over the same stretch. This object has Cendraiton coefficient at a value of 0.04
